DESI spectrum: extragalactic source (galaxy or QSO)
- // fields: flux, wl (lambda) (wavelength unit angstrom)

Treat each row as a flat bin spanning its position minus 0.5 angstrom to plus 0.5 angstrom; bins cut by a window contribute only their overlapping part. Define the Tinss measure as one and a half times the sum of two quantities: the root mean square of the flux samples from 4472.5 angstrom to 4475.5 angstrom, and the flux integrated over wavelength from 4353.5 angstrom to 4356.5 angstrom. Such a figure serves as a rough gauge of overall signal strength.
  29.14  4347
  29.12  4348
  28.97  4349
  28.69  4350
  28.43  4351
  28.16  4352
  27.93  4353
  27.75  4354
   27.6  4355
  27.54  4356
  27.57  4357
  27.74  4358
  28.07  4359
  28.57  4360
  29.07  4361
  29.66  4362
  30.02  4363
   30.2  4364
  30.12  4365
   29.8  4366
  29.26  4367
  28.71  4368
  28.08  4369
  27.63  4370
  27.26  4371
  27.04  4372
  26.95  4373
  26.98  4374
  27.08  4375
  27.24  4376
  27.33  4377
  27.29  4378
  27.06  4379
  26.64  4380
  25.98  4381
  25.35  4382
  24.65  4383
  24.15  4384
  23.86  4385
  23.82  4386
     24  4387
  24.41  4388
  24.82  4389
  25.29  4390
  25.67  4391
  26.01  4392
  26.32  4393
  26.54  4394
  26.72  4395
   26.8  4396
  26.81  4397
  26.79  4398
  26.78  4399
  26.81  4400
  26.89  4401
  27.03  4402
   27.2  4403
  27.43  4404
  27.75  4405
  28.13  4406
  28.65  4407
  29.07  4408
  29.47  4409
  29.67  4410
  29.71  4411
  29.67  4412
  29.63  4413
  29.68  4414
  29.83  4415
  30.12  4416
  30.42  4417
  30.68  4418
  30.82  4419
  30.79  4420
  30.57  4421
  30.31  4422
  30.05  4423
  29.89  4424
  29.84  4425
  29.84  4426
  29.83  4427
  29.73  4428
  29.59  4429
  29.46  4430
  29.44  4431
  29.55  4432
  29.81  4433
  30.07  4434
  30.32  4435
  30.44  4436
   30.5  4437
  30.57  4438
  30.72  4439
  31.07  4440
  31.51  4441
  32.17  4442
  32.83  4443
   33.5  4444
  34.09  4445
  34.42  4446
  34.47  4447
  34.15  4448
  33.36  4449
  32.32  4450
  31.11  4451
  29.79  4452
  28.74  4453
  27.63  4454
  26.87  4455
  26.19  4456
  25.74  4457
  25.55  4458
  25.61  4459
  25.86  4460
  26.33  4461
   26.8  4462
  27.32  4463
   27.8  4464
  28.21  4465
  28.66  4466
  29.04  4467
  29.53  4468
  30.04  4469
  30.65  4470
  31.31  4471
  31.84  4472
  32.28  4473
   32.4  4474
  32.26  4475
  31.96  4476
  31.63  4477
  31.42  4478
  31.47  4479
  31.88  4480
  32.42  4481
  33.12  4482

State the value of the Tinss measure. 173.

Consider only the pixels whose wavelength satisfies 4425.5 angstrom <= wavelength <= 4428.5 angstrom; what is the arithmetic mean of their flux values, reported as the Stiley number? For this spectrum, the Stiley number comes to 29.8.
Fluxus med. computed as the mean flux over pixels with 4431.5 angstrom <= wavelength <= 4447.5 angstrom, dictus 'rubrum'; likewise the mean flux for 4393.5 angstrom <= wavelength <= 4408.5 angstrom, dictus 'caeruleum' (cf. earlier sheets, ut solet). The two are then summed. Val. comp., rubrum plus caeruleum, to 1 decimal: 58.9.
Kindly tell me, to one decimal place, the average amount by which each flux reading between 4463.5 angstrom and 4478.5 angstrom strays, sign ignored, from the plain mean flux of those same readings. 1.4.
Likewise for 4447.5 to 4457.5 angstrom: 2.6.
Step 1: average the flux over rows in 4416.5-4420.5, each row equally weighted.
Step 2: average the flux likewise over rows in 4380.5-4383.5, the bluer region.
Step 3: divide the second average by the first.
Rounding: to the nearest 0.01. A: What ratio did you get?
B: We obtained 0.83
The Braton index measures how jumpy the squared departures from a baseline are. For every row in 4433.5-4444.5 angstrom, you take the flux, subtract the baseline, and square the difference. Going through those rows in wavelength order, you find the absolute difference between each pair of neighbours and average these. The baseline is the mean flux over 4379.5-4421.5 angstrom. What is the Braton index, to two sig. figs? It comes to 3.0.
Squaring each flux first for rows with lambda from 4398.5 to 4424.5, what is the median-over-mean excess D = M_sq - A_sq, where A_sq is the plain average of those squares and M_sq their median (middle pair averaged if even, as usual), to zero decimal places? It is 31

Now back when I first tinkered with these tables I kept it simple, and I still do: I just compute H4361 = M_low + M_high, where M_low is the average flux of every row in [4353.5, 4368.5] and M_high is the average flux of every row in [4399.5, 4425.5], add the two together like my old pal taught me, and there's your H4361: 58.0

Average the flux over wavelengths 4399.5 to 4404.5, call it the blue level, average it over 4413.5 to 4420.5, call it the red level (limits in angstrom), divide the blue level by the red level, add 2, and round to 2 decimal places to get 2.89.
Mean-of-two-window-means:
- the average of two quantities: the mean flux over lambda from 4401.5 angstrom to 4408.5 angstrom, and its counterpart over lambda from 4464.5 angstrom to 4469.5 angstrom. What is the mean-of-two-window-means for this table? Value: 28.5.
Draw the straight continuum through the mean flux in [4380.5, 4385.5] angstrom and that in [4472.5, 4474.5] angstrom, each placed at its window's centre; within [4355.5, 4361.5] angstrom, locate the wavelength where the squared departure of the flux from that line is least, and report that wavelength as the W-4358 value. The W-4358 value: 4357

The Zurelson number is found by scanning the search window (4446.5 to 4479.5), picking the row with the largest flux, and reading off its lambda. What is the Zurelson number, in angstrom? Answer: 4447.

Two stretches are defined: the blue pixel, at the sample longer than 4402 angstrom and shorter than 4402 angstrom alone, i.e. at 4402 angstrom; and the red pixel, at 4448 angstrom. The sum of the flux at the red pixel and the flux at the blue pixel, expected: 61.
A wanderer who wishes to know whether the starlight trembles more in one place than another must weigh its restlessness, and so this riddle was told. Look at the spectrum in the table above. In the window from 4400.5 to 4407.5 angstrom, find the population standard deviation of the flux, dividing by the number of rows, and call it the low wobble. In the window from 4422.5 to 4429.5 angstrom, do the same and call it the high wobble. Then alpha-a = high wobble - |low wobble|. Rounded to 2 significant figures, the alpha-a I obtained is -0.46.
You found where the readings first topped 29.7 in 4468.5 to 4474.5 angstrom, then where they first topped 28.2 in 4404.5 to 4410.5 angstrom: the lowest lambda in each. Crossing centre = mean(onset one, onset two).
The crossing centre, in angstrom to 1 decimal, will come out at 4438.0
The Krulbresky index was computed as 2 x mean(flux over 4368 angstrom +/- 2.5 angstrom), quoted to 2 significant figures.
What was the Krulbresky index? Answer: 57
